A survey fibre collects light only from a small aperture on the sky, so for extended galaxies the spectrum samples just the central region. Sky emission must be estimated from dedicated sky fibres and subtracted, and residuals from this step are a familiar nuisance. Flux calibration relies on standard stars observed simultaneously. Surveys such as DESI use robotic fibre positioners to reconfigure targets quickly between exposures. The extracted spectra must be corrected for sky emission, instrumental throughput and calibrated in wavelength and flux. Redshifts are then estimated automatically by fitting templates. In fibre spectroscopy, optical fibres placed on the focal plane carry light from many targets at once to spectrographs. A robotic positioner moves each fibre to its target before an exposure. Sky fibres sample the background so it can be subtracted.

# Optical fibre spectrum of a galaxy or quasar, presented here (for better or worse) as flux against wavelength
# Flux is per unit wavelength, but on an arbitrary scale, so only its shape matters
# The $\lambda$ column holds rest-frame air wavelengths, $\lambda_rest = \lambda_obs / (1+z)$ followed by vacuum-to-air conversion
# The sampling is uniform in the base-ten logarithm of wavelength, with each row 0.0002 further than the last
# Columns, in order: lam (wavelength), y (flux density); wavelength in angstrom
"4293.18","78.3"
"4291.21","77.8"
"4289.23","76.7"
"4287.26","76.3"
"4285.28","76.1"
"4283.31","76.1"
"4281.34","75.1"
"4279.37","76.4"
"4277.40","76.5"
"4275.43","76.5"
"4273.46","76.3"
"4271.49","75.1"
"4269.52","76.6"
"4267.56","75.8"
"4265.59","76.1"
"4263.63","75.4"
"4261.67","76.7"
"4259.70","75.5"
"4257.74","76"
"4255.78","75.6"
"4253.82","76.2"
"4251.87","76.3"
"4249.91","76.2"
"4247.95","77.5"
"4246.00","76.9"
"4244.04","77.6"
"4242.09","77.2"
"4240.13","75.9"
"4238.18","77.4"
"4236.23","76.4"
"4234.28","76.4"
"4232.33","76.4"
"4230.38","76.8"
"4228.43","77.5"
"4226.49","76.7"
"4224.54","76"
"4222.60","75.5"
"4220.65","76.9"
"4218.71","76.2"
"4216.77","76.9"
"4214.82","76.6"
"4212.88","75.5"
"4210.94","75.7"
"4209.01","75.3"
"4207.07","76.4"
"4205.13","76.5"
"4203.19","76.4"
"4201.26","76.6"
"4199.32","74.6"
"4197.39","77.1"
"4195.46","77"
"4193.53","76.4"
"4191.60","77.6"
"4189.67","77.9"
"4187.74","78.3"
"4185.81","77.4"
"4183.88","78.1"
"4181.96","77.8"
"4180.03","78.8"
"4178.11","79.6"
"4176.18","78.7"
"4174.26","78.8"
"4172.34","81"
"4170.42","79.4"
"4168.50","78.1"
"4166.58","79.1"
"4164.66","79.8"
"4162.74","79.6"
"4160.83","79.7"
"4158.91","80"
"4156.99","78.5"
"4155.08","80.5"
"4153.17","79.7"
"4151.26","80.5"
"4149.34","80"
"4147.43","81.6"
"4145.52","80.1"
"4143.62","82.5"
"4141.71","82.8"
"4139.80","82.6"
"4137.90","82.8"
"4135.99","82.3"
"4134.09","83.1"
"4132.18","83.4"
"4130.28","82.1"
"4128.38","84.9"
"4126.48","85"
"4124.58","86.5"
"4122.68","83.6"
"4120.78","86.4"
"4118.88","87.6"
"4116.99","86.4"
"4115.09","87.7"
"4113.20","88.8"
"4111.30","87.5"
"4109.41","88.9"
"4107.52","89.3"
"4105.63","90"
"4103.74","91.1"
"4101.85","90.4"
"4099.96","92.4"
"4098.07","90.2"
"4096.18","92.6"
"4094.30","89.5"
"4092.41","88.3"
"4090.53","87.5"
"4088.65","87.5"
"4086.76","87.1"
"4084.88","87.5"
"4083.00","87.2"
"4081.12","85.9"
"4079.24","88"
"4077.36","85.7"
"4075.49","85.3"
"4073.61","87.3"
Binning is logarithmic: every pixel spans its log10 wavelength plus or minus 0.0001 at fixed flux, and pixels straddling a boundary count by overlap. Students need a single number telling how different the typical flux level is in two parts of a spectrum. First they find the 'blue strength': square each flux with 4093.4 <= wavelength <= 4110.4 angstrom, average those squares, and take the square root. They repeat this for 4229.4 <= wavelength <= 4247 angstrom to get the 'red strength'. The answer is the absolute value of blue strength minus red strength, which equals 14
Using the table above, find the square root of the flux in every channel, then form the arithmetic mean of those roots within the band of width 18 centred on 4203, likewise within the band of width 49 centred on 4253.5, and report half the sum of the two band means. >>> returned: 8.73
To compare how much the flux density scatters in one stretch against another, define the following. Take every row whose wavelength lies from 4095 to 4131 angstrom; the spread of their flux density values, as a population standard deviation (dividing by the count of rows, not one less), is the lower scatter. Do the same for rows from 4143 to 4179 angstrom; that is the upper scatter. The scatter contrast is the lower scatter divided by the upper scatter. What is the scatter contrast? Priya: 2.7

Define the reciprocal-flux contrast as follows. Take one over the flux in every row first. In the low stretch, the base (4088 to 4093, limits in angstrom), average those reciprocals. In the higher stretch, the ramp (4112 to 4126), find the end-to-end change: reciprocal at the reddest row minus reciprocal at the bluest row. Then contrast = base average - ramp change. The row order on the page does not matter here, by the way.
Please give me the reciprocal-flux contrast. 0.0111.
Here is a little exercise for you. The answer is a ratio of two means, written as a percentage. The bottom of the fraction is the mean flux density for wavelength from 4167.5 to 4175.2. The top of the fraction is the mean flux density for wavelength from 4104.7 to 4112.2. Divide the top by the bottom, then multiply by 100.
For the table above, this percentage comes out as 112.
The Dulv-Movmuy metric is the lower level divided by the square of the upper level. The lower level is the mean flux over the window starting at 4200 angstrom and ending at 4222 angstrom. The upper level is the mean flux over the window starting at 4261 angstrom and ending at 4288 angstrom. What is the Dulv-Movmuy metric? 0.0132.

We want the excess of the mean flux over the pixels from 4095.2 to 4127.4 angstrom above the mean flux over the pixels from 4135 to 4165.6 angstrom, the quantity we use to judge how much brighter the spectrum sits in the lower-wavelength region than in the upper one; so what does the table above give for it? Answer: 8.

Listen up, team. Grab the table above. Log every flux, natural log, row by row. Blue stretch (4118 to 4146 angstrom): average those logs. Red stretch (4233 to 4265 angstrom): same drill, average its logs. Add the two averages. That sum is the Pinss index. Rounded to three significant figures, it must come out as 8.76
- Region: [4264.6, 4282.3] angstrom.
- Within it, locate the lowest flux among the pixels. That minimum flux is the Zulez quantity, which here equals 75.1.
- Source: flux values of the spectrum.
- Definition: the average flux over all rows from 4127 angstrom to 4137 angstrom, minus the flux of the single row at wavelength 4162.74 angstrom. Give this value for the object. 3.6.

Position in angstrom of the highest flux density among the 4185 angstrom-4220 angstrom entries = 4187.74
